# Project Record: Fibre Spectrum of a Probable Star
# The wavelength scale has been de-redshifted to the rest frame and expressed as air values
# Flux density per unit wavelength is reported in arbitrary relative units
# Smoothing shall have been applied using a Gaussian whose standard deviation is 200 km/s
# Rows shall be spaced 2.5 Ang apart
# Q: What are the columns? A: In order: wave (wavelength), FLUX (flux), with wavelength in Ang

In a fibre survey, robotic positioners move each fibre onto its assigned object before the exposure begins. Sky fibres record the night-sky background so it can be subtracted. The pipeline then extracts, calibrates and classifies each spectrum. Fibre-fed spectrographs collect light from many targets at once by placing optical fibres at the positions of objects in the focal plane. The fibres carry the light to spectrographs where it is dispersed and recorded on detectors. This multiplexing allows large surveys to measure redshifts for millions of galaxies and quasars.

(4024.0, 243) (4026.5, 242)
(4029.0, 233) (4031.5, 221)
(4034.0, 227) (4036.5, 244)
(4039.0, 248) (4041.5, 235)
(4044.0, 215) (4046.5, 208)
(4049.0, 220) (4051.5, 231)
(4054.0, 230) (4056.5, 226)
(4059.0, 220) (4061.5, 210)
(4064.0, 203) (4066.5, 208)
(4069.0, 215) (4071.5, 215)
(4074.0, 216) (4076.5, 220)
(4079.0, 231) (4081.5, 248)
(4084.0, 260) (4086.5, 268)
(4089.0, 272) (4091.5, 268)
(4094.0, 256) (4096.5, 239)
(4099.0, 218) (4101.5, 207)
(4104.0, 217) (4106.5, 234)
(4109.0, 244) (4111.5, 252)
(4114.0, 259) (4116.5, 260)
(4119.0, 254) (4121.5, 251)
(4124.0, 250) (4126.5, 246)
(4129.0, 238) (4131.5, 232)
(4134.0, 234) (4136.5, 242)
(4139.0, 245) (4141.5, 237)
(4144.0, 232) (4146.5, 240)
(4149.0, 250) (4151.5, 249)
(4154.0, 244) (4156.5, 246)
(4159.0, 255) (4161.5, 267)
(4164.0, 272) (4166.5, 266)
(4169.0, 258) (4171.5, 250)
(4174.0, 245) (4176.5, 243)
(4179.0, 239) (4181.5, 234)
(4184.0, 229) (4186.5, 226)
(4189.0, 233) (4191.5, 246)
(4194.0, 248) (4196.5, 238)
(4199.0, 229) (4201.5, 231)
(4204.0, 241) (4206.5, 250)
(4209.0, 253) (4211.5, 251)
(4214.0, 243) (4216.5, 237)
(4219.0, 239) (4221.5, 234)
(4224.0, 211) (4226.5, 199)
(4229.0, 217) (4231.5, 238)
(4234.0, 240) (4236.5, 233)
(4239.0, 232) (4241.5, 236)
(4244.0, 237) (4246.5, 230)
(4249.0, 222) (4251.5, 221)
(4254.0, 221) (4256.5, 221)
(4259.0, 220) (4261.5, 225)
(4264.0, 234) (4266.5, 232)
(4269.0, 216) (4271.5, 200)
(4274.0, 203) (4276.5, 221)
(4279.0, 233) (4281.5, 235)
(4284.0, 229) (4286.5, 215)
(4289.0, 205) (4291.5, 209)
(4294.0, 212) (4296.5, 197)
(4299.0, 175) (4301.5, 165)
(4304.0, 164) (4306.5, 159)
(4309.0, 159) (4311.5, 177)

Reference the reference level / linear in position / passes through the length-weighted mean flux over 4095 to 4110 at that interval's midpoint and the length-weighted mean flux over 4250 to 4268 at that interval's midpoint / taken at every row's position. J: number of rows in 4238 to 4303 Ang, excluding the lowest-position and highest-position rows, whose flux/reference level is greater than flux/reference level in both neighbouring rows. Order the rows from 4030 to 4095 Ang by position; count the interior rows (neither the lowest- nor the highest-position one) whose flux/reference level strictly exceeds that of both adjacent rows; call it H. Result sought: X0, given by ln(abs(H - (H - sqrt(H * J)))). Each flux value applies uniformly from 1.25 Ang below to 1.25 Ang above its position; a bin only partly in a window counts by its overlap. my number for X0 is 1.4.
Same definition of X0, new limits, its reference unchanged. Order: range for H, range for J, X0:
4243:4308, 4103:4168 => 1.4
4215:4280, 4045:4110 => 1.2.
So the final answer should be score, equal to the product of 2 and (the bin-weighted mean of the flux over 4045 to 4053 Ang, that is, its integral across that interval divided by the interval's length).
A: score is 440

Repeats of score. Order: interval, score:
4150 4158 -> 493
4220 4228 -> 431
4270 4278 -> 418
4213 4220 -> 479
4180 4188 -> 460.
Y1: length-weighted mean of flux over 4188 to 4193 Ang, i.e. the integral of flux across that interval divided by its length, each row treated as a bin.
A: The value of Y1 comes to 240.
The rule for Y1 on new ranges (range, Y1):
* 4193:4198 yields 242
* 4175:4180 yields 241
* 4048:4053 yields 226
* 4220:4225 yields 224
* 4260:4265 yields 229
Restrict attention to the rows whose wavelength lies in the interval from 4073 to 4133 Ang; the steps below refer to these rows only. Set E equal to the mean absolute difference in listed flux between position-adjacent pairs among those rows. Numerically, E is 8.8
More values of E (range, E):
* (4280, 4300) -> 10.6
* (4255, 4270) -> 6.6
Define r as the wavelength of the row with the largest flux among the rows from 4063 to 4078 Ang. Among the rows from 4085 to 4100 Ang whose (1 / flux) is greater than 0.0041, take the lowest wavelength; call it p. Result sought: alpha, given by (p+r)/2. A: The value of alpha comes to 4086.5 Ang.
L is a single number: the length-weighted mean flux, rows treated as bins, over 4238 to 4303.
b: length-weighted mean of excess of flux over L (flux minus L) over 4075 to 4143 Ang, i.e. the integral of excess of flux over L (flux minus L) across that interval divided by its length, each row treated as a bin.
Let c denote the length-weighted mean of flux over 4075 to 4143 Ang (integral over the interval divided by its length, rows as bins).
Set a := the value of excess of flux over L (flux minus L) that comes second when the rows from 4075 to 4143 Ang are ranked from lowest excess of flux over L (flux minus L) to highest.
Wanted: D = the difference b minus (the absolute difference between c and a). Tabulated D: -217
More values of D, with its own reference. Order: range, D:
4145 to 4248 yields -223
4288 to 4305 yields -269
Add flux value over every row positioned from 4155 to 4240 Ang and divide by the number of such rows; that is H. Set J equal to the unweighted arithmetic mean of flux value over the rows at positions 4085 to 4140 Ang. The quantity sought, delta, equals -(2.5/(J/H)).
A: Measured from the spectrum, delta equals -2.45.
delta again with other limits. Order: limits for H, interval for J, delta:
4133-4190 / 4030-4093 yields -2.66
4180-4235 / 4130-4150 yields -2.46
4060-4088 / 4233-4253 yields -2.45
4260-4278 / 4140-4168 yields -2.18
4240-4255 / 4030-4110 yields -2.47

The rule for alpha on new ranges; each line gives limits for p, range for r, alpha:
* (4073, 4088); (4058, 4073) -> 4066.5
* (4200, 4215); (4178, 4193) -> 4196.5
